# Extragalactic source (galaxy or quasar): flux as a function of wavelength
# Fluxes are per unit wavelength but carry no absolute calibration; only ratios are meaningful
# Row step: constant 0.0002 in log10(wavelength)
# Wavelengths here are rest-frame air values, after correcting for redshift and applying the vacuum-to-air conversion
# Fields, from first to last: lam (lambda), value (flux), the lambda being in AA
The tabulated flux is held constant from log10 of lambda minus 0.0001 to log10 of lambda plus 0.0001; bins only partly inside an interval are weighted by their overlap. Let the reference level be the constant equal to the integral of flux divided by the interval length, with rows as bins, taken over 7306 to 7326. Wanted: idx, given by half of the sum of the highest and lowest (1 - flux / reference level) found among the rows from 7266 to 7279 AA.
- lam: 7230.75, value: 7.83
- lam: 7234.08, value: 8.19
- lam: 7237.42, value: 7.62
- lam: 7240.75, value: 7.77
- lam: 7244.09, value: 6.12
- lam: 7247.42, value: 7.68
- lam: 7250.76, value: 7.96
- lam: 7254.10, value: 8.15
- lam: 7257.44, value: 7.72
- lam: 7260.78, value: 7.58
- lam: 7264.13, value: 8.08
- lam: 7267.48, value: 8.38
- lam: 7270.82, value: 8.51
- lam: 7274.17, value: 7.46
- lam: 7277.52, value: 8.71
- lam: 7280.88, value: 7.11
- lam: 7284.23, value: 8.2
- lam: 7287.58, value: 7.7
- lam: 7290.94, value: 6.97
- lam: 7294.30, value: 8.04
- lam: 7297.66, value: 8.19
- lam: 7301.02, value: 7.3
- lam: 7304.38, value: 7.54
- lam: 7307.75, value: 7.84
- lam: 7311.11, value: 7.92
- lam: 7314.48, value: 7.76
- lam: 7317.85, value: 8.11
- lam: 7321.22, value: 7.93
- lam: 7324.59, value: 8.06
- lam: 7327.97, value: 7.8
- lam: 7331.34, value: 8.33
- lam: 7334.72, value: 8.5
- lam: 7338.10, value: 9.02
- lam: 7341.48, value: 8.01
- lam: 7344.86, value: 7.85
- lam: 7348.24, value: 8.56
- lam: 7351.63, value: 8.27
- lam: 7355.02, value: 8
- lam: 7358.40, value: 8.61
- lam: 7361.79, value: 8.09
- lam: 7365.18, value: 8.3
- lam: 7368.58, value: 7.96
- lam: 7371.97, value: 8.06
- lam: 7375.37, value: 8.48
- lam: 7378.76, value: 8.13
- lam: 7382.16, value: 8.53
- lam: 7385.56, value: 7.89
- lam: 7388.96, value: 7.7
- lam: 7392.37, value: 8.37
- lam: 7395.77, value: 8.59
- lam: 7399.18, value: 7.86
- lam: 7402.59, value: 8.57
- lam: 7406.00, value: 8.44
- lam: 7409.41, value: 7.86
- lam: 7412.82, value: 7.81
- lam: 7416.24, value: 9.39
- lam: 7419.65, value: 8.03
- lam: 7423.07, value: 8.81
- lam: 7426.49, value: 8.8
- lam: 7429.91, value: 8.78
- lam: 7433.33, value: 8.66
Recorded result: -0.019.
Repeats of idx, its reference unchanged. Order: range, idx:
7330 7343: -0.073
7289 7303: 0.045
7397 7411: -0.035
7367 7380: -0.036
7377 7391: -0.023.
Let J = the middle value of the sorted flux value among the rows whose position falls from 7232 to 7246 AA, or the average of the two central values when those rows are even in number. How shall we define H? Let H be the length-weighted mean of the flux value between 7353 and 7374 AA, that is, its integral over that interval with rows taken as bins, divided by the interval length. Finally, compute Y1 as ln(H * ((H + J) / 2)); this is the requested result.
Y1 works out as 4.17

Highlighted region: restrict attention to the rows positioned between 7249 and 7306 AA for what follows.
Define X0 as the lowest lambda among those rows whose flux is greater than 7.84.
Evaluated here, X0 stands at 7250.76 AA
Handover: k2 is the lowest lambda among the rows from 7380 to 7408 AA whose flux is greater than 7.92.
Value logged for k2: 7382.16 AA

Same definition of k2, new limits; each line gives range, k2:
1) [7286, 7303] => 7294.30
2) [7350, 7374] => 7351.63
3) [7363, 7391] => 7365.18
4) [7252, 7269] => 7254.10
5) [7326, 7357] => 7331.34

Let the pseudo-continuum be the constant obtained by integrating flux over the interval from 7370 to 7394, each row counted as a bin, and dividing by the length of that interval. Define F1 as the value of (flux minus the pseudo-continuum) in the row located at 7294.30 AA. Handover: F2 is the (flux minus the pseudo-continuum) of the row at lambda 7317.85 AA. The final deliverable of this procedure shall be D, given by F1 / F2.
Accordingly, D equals 2.3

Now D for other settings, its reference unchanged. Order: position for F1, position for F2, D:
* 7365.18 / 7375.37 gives 0.4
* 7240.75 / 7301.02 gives 0.5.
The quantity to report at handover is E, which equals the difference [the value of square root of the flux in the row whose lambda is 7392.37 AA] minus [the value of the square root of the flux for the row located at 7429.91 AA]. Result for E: -0.07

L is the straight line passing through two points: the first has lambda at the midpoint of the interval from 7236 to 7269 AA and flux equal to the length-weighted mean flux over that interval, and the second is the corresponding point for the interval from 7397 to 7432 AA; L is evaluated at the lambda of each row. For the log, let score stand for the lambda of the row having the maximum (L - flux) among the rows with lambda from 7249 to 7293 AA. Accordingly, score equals 7290.94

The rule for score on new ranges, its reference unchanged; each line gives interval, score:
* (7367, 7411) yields 7388.96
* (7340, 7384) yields 7344.86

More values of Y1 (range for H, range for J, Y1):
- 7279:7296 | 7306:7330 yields 4.08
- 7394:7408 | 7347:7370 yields 4.24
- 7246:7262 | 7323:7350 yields 4.14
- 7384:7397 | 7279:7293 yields 4.14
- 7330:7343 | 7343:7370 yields 4.26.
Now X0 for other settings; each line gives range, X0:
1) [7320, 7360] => 7321.22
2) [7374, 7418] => 7375.37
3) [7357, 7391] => 7358.40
